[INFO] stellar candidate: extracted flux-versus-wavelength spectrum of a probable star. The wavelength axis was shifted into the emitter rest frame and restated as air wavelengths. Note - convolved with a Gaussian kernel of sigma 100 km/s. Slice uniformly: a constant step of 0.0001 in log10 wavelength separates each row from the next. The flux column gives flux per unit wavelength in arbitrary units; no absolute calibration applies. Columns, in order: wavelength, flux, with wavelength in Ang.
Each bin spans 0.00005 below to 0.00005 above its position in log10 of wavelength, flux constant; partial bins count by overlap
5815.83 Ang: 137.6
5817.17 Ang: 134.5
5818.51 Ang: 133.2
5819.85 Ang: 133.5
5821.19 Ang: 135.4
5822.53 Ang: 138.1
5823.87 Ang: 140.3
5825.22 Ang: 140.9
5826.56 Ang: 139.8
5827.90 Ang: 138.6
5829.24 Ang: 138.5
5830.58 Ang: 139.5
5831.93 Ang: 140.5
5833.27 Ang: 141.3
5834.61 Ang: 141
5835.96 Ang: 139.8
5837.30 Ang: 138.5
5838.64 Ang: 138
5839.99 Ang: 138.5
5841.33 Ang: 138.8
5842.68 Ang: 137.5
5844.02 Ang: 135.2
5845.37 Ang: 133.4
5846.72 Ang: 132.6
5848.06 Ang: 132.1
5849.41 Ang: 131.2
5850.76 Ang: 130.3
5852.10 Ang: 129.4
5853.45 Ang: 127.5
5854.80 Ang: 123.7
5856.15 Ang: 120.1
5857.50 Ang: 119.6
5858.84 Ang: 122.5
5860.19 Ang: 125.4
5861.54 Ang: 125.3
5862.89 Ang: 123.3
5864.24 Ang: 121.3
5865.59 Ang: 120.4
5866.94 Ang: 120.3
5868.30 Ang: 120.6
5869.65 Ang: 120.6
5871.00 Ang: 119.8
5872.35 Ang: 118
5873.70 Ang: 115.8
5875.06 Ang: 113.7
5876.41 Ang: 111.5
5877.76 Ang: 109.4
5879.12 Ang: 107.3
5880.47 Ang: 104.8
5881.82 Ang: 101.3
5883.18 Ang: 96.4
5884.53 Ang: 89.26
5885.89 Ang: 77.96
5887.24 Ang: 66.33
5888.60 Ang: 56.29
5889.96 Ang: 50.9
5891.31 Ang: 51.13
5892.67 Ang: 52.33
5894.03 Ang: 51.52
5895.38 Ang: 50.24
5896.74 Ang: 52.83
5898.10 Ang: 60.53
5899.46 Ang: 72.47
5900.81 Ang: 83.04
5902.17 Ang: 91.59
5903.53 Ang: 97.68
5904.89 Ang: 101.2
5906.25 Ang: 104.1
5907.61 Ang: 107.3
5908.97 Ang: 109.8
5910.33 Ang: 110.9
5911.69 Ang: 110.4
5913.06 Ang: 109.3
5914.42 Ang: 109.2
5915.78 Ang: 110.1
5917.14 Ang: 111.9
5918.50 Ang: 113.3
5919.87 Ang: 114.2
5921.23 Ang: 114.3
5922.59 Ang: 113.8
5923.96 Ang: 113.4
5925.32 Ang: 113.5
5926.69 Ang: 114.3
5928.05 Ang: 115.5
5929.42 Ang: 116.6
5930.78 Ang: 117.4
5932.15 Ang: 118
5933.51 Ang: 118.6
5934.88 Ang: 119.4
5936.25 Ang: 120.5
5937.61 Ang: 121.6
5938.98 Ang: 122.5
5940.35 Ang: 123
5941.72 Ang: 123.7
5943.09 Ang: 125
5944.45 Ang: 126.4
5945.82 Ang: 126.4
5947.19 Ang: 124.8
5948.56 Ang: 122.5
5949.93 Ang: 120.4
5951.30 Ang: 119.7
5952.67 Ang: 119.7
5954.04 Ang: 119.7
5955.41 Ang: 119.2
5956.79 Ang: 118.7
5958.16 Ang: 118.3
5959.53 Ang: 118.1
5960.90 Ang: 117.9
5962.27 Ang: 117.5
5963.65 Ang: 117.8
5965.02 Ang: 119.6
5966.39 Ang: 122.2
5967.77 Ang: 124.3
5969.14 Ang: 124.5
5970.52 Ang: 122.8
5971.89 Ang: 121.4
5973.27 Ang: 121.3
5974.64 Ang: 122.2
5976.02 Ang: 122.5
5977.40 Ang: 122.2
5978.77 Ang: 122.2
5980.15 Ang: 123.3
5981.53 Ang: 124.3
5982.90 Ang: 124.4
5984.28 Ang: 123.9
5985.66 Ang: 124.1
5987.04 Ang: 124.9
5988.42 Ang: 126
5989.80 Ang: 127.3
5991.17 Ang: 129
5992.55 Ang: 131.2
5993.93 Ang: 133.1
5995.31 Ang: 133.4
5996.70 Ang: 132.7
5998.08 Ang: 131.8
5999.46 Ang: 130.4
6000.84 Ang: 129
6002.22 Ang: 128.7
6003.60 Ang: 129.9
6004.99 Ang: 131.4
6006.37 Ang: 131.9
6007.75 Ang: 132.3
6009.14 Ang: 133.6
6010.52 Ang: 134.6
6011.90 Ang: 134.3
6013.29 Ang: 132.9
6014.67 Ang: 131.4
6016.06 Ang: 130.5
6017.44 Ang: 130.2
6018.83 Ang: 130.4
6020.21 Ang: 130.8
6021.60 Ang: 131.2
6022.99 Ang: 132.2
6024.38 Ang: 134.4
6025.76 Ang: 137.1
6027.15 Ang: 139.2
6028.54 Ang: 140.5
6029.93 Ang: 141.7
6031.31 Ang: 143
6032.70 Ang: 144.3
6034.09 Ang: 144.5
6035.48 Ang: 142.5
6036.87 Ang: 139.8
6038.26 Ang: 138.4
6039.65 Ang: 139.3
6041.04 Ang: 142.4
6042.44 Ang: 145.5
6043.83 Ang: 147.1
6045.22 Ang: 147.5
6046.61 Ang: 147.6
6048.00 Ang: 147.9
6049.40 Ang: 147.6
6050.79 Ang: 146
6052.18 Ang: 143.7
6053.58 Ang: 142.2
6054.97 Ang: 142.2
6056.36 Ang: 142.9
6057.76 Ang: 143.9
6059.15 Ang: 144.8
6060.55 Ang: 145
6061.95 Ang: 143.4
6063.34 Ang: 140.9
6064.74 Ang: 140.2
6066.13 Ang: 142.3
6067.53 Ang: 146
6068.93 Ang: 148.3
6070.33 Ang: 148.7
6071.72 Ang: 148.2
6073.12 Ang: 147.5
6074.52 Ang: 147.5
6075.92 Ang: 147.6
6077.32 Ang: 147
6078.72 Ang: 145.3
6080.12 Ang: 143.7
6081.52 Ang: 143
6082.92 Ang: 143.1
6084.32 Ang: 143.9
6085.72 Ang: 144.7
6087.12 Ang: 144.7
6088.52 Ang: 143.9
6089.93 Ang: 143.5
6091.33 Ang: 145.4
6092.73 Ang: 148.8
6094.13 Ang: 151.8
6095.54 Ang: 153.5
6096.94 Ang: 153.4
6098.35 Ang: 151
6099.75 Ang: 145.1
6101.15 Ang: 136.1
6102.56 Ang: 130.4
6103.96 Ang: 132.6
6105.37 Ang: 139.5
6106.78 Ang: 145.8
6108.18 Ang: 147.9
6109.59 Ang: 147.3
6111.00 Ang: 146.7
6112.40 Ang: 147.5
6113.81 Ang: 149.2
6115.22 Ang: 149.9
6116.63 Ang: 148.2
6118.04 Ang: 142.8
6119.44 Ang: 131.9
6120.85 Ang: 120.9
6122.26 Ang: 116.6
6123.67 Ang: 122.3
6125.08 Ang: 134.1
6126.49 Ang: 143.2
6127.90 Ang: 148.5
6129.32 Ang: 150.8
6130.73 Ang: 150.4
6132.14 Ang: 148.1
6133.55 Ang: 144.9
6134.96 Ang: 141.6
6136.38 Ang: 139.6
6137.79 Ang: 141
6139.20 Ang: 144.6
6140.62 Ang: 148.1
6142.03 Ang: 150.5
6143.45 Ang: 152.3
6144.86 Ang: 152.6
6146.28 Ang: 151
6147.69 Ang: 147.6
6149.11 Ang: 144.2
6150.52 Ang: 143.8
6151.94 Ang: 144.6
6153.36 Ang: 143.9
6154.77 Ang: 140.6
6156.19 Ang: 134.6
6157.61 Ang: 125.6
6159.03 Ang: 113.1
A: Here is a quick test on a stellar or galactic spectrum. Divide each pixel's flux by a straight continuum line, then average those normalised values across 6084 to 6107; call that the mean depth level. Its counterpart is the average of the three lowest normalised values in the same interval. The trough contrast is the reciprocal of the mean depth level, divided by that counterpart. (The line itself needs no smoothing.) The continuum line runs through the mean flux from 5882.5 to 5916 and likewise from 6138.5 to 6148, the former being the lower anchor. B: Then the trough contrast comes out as 1.0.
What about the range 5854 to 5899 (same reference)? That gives 1.2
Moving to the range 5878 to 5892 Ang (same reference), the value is 1.5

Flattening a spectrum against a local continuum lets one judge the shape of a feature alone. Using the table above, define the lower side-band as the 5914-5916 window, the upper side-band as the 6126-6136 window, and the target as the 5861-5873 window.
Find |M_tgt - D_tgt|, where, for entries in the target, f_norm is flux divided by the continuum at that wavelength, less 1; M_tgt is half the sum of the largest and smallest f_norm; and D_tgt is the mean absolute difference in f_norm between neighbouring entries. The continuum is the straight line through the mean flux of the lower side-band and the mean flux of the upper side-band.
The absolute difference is 0.19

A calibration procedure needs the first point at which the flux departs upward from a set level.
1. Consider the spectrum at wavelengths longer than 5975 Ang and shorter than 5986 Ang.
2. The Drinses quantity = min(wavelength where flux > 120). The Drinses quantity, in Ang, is 5976.02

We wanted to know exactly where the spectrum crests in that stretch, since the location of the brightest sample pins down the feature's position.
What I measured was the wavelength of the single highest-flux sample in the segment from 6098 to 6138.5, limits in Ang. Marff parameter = 6098.35 Ang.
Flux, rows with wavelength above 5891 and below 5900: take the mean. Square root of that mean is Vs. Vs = 7.5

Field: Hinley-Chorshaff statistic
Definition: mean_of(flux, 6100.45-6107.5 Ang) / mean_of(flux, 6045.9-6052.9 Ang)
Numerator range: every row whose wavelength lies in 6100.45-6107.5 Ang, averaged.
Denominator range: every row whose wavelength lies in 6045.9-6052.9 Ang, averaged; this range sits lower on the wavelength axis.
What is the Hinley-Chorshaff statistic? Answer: 0.93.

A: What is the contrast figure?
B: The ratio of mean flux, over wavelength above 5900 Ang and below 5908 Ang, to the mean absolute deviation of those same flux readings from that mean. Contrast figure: 14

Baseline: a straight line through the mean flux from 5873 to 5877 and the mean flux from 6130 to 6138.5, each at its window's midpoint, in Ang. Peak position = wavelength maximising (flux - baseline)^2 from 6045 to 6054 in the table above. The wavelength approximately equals 6048.00 Ang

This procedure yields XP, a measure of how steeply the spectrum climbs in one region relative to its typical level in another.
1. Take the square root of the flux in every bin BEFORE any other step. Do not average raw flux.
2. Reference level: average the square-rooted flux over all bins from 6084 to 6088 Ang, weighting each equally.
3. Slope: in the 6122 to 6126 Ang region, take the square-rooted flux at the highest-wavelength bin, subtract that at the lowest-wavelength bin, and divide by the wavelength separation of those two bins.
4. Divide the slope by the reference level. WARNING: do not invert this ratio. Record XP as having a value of 0.023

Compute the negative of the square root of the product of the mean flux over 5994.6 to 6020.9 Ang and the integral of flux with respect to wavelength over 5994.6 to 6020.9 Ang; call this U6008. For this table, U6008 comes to -675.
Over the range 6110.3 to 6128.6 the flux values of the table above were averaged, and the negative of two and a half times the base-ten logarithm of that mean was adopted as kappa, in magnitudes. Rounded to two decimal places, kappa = -5.35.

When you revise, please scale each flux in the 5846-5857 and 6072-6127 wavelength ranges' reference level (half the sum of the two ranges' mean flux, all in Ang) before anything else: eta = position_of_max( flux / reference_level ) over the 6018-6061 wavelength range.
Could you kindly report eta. 6048.00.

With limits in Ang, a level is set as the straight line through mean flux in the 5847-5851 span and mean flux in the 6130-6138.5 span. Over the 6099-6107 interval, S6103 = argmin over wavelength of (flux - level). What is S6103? 6102.56 Ang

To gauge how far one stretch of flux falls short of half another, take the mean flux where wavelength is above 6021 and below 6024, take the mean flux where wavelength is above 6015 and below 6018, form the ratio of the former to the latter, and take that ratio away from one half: -0.51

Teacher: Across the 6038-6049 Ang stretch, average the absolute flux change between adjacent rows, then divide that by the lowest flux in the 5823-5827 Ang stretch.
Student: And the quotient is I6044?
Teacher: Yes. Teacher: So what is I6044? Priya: 0.010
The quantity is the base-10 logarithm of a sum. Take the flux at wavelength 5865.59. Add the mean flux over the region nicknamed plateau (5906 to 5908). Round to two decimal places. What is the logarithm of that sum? 2.35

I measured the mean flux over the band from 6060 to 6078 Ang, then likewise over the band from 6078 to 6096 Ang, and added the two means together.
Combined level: 291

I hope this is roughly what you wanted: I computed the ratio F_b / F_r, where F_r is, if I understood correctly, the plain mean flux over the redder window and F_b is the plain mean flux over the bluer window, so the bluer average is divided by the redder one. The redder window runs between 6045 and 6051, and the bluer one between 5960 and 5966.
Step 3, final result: 0.80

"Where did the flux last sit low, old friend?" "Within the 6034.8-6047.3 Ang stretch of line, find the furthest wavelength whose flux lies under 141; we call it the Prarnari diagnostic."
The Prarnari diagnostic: 6039.65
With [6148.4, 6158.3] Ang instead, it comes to 6157.61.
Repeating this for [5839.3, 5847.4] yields 5846.72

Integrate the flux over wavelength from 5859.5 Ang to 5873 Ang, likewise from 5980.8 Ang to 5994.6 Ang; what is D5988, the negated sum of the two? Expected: -3390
